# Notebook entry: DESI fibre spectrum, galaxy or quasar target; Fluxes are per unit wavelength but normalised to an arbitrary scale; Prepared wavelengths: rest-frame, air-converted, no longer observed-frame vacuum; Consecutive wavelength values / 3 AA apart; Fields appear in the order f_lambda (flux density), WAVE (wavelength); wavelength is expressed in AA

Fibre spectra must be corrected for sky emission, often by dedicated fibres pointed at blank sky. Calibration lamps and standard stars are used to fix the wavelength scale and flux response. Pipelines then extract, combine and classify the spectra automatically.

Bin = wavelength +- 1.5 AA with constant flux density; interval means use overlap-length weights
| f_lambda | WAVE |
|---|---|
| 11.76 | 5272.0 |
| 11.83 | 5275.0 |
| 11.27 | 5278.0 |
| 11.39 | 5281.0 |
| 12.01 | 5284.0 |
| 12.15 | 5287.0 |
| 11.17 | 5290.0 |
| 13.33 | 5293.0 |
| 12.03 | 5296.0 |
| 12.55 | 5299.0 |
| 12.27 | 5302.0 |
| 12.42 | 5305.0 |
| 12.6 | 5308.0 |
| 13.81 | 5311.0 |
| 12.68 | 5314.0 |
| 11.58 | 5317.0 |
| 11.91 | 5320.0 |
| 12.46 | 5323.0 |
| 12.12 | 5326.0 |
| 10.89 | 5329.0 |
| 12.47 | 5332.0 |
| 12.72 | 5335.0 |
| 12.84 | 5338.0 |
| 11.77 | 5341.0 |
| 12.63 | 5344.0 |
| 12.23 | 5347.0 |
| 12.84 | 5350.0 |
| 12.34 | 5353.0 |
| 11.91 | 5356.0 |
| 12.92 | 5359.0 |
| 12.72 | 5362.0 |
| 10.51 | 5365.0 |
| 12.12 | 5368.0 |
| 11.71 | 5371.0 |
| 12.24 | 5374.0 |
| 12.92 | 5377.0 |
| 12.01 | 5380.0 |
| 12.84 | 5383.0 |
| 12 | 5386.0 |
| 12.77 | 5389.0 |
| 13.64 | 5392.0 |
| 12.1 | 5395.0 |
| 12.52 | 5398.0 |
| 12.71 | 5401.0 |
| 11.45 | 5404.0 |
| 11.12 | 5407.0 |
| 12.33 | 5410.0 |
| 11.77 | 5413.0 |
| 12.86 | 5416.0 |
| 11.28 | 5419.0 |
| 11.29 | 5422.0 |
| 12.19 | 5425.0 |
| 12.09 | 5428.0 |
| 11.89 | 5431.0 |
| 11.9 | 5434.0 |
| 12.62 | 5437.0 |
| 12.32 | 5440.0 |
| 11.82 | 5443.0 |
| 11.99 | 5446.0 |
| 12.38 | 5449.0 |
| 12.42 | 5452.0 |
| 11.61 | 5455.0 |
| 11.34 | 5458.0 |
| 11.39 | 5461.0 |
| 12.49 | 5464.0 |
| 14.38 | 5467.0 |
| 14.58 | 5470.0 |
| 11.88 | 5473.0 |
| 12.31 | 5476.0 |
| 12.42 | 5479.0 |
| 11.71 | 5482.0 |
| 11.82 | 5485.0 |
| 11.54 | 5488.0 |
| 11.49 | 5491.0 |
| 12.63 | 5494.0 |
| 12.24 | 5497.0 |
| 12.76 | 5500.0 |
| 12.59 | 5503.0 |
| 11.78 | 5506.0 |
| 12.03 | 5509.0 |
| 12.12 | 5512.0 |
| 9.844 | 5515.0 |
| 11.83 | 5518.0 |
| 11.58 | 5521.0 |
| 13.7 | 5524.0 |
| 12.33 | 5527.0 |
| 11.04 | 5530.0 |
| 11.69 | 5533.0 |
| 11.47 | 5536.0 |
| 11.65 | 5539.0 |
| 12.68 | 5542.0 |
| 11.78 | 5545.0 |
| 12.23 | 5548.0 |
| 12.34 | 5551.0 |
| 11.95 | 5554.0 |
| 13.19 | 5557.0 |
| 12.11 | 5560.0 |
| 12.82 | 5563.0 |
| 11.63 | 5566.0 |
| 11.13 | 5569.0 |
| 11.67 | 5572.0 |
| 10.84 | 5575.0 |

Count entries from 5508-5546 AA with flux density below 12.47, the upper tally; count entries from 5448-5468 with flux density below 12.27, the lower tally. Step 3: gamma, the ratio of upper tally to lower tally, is 3.7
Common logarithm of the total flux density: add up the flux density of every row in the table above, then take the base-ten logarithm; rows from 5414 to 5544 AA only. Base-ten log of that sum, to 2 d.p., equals 2.72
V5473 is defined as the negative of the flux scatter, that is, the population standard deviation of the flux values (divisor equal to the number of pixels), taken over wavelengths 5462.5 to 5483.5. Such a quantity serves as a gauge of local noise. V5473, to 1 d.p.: -1.1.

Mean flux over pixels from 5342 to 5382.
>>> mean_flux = 12.24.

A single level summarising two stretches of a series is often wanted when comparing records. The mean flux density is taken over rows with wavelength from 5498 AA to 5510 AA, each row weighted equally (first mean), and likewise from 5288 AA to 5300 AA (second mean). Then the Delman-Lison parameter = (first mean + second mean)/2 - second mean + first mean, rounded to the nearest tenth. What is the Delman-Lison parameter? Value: 12.3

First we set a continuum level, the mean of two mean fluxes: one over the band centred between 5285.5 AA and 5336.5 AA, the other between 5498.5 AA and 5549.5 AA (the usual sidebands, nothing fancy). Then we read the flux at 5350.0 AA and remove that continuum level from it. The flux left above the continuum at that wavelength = 0.71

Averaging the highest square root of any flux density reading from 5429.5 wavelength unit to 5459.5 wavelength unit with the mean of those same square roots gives 3.51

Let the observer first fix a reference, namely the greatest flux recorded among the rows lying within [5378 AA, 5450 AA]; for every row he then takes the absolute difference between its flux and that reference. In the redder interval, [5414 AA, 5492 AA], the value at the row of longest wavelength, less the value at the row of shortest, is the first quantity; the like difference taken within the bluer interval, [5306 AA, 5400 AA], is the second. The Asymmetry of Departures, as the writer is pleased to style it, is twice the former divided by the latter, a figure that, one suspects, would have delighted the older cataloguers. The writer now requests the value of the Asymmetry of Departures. 34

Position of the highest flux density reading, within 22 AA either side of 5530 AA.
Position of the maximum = 5524.0 AA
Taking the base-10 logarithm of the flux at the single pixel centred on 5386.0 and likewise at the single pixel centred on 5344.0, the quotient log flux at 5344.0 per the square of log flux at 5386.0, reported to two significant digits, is 0.95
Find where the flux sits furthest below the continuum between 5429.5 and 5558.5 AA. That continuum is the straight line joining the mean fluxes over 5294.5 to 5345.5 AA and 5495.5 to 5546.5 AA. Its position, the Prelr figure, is 5515.0 AA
